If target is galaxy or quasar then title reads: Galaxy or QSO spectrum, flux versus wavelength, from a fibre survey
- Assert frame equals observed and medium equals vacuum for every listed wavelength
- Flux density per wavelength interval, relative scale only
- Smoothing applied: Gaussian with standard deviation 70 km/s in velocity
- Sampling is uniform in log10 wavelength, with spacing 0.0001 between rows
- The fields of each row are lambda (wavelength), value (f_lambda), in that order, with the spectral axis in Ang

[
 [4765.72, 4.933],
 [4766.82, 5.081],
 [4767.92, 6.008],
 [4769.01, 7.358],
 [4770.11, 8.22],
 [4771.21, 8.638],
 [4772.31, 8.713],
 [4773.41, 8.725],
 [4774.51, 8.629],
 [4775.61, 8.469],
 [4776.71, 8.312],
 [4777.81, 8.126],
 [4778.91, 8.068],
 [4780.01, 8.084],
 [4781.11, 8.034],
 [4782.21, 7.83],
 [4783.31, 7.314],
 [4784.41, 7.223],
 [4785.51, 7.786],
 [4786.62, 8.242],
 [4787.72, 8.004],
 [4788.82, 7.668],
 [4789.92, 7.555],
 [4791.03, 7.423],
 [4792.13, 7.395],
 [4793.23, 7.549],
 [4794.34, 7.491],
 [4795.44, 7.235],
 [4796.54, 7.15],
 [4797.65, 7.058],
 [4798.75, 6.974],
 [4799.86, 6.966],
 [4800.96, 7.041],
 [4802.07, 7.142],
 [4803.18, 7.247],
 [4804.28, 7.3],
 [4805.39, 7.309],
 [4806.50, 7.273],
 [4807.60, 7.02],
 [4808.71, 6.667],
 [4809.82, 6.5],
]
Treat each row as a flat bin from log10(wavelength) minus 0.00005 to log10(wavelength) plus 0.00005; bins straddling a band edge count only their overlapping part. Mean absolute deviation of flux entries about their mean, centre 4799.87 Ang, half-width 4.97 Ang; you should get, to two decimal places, 0.10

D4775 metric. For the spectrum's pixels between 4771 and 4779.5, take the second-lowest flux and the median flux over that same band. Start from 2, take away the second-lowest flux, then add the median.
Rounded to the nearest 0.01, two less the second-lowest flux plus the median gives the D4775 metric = 2.42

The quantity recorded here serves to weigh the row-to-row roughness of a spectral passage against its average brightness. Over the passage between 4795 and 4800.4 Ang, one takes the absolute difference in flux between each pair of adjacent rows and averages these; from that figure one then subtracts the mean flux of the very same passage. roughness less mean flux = -7.0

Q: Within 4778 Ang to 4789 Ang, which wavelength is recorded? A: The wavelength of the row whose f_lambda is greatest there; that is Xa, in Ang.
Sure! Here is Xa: 4786.62 Ang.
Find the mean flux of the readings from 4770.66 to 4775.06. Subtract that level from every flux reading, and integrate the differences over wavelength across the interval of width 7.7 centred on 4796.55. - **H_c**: -11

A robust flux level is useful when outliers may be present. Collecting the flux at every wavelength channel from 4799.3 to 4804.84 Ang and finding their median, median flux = 7.1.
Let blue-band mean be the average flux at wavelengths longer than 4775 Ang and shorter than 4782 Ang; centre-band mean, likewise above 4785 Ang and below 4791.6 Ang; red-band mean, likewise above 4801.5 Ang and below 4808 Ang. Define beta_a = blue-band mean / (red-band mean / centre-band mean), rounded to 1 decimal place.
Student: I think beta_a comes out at 8.8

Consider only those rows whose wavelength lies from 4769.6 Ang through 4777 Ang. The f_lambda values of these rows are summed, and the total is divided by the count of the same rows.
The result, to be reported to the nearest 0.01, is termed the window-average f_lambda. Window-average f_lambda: 8.53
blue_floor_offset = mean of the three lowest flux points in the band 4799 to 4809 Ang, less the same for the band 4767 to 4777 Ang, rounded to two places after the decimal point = -0.31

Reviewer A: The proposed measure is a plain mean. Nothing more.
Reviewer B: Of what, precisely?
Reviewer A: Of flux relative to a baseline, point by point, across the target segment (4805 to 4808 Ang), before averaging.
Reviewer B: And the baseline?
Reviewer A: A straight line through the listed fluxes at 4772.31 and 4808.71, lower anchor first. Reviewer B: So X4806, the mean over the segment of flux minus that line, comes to 0.41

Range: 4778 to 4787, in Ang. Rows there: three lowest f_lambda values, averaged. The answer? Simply 7.4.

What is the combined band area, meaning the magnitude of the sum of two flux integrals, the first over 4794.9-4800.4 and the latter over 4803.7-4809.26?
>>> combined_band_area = 78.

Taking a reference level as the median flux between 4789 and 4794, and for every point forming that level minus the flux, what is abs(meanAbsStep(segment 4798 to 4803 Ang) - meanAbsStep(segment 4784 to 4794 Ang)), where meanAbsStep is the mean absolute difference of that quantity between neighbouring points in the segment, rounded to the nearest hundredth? 0.19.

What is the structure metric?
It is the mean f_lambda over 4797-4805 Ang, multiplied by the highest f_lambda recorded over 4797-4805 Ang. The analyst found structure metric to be 52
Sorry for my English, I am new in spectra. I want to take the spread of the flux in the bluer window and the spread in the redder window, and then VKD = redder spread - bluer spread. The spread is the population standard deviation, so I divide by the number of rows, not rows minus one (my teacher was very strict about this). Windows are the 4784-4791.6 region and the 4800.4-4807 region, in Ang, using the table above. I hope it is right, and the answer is -0.22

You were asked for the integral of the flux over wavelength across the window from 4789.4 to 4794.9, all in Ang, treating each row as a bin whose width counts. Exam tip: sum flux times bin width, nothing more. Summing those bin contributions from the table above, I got 41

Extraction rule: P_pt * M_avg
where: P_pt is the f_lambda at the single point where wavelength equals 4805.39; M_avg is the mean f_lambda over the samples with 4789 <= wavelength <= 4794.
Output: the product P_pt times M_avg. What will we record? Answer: 55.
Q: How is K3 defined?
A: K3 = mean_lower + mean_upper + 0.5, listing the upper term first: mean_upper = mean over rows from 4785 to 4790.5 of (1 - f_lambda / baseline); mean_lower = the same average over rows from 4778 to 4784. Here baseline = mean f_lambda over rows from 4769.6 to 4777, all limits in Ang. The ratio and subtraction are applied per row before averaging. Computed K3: 0.66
